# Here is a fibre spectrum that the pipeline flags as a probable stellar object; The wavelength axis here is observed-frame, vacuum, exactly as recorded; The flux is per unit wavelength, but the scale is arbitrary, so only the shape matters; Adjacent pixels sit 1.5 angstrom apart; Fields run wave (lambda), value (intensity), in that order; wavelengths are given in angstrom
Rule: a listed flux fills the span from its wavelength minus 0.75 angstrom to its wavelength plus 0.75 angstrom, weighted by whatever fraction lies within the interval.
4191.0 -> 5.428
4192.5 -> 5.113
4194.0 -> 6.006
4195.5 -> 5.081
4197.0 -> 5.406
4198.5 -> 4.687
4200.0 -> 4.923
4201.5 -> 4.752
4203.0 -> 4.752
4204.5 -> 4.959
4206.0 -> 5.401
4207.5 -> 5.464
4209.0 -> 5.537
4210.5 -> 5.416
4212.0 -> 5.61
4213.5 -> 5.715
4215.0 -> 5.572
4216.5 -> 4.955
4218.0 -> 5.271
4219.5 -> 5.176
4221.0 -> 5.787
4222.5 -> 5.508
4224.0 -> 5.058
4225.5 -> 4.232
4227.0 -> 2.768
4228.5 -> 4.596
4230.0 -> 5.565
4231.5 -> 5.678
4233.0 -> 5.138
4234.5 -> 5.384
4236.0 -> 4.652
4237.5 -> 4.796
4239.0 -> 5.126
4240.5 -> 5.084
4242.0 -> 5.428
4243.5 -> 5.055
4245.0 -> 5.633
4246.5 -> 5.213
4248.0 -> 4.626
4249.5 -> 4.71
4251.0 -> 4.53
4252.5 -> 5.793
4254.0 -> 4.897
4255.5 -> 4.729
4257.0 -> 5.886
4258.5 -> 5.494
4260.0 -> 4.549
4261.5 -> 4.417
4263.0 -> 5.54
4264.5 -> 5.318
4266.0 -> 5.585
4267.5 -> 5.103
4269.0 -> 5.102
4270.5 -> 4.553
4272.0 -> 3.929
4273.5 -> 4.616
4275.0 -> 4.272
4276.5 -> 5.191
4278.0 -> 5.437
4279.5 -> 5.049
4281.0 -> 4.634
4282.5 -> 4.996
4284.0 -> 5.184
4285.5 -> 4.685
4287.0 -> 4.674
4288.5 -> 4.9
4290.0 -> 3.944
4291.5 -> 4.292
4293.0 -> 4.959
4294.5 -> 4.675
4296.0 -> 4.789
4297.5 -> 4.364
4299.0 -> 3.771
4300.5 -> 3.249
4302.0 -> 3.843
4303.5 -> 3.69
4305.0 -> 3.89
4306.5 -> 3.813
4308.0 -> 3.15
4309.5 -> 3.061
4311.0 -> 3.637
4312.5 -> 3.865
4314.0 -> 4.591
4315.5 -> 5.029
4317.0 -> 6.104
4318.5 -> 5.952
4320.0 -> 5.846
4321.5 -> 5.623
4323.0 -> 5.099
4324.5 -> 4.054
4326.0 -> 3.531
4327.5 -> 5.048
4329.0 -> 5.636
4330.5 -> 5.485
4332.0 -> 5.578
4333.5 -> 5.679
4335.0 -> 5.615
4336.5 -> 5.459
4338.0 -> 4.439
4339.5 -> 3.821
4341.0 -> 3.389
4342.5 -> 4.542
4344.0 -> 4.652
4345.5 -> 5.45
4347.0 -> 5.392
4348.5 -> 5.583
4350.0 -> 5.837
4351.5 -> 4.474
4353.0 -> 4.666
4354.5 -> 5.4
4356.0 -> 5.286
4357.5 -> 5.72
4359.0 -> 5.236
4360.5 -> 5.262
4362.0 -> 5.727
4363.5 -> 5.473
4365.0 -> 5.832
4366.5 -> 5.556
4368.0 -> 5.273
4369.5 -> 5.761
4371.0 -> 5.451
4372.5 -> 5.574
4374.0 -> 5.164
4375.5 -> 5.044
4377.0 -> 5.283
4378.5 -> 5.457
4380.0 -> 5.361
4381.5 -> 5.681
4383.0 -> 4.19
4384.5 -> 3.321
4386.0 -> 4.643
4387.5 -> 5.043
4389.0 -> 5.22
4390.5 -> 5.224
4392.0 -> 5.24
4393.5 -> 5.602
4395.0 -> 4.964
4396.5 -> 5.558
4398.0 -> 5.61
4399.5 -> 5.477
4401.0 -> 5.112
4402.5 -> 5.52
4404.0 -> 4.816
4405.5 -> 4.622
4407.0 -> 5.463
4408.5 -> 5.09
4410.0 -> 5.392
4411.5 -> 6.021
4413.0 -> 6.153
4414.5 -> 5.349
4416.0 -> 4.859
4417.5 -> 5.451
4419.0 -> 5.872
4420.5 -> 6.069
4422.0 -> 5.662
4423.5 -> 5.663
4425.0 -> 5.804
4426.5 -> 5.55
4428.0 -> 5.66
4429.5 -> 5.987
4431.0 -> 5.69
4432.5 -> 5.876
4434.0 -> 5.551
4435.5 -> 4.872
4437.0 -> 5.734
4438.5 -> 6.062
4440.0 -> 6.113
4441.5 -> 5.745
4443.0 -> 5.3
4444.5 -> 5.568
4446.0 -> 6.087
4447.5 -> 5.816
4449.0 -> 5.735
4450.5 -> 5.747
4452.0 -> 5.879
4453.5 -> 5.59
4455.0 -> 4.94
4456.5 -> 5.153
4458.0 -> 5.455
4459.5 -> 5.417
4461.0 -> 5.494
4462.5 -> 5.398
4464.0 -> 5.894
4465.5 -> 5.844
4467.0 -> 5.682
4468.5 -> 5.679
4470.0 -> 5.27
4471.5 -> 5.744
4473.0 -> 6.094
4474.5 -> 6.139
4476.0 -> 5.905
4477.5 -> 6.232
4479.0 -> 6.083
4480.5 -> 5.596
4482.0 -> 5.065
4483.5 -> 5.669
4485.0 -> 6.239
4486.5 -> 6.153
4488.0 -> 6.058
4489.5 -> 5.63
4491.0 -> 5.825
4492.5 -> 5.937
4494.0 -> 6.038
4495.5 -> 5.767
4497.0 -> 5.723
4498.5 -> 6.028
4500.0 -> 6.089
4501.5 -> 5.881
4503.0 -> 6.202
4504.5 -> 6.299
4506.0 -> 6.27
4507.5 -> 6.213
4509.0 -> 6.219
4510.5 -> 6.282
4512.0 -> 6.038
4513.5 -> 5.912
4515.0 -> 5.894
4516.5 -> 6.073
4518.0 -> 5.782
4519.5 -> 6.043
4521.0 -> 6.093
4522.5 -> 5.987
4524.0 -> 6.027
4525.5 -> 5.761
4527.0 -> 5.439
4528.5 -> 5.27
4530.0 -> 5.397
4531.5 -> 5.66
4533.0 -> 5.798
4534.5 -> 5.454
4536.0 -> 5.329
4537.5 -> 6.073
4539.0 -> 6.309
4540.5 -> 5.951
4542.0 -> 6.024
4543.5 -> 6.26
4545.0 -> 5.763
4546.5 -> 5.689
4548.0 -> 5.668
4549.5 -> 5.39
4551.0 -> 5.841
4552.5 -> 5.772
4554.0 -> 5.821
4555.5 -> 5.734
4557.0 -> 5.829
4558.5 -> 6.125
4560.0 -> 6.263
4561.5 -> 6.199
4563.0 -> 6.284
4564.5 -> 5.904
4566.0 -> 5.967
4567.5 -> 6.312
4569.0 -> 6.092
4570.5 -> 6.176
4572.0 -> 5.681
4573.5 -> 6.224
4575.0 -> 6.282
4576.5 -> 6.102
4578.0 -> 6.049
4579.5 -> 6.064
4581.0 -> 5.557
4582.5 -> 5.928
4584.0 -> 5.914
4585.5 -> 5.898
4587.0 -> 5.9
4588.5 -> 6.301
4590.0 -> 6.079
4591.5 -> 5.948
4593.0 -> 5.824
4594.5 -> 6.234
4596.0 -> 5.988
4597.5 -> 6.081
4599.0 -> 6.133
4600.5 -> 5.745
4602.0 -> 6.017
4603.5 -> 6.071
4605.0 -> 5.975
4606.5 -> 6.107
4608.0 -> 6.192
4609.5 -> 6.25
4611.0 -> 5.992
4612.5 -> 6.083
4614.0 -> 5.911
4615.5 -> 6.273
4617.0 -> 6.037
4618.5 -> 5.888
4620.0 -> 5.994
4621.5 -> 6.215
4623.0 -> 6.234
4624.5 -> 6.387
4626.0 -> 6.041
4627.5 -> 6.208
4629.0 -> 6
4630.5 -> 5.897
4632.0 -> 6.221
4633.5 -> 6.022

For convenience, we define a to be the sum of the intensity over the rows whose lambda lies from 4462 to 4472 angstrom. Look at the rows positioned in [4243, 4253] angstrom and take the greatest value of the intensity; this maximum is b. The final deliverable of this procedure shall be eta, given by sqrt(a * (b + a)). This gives 42.3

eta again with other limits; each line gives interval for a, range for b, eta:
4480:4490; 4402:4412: 43.3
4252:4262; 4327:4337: 38.5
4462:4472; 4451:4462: 42.3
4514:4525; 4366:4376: 44.7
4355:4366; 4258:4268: 41.2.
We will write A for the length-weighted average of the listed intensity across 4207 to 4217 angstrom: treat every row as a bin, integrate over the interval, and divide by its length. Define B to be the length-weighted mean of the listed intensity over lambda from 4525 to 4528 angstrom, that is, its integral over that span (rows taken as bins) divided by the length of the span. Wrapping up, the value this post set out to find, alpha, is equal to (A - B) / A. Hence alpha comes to -0.01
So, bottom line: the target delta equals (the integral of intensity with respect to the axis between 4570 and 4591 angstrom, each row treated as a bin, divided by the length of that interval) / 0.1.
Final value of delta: 60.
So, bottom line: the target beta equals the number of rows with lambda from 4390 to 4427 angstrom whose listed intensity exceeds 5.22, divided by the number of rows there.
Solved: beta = 0.8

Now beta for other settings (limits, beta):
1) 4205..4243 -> 0.6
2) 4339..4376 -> 0.7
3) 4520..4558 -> 1.0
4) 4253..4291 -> 0.2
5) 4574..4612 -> 1.0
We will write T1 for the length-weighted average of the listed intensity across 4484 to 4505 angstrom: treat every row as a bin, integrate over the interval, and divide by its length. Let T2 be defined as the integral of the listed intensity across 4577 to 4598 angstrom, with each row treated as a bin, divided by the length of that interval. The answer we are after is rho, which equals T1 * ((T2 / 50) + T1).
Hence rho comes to 37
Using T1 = 6.0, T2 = 5.98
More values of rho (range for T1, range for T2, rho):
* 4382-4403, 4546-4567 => 26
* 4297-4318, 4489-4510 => 17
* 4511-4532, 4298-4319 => 34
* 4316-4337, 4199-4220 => 29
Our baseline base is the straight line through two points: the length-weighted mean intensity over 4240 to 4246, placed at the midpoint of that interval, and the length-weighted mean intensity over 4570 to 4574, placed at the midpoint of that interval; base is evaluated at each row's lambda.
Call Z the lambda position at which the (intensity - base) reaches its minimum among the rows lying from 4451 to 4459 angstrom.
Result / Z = 4455.0 angstrom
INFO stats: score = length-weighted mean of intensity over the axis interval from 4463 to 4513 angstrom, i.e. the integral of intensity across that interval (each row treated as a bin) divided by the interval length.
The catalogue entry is 5.9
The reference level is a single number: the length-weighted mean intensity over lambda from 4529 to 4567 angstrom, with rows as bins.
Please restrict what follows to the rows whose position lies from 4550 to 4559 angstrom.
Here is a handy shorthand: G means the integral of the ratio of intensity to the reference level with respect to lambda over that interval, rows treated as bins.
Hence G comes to 9.0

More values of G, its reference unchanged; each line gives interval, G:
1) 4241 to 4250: 7.9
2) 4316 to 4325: 8.4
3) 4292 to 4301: 6.7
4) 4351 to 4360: 7.9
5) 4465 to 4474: 8.8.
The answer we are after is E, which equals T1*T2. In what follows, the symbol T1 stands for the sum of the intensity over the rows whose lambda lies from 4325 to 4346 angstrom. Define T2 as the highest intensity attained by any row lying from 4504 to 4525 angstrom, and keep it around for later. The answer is 430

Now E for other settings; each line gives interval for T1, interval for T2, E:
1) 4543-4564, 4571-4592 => 521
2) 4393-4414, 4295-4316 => 379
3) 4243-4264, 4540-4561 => 445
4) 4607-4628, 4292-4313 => 425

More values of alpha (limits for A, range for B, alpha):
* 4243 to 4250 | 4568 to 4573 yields -0.19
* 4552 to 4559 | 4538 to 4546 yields -0.03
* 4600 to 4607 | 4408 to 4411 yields 0.11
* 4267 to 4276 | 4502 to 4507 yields -0.36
